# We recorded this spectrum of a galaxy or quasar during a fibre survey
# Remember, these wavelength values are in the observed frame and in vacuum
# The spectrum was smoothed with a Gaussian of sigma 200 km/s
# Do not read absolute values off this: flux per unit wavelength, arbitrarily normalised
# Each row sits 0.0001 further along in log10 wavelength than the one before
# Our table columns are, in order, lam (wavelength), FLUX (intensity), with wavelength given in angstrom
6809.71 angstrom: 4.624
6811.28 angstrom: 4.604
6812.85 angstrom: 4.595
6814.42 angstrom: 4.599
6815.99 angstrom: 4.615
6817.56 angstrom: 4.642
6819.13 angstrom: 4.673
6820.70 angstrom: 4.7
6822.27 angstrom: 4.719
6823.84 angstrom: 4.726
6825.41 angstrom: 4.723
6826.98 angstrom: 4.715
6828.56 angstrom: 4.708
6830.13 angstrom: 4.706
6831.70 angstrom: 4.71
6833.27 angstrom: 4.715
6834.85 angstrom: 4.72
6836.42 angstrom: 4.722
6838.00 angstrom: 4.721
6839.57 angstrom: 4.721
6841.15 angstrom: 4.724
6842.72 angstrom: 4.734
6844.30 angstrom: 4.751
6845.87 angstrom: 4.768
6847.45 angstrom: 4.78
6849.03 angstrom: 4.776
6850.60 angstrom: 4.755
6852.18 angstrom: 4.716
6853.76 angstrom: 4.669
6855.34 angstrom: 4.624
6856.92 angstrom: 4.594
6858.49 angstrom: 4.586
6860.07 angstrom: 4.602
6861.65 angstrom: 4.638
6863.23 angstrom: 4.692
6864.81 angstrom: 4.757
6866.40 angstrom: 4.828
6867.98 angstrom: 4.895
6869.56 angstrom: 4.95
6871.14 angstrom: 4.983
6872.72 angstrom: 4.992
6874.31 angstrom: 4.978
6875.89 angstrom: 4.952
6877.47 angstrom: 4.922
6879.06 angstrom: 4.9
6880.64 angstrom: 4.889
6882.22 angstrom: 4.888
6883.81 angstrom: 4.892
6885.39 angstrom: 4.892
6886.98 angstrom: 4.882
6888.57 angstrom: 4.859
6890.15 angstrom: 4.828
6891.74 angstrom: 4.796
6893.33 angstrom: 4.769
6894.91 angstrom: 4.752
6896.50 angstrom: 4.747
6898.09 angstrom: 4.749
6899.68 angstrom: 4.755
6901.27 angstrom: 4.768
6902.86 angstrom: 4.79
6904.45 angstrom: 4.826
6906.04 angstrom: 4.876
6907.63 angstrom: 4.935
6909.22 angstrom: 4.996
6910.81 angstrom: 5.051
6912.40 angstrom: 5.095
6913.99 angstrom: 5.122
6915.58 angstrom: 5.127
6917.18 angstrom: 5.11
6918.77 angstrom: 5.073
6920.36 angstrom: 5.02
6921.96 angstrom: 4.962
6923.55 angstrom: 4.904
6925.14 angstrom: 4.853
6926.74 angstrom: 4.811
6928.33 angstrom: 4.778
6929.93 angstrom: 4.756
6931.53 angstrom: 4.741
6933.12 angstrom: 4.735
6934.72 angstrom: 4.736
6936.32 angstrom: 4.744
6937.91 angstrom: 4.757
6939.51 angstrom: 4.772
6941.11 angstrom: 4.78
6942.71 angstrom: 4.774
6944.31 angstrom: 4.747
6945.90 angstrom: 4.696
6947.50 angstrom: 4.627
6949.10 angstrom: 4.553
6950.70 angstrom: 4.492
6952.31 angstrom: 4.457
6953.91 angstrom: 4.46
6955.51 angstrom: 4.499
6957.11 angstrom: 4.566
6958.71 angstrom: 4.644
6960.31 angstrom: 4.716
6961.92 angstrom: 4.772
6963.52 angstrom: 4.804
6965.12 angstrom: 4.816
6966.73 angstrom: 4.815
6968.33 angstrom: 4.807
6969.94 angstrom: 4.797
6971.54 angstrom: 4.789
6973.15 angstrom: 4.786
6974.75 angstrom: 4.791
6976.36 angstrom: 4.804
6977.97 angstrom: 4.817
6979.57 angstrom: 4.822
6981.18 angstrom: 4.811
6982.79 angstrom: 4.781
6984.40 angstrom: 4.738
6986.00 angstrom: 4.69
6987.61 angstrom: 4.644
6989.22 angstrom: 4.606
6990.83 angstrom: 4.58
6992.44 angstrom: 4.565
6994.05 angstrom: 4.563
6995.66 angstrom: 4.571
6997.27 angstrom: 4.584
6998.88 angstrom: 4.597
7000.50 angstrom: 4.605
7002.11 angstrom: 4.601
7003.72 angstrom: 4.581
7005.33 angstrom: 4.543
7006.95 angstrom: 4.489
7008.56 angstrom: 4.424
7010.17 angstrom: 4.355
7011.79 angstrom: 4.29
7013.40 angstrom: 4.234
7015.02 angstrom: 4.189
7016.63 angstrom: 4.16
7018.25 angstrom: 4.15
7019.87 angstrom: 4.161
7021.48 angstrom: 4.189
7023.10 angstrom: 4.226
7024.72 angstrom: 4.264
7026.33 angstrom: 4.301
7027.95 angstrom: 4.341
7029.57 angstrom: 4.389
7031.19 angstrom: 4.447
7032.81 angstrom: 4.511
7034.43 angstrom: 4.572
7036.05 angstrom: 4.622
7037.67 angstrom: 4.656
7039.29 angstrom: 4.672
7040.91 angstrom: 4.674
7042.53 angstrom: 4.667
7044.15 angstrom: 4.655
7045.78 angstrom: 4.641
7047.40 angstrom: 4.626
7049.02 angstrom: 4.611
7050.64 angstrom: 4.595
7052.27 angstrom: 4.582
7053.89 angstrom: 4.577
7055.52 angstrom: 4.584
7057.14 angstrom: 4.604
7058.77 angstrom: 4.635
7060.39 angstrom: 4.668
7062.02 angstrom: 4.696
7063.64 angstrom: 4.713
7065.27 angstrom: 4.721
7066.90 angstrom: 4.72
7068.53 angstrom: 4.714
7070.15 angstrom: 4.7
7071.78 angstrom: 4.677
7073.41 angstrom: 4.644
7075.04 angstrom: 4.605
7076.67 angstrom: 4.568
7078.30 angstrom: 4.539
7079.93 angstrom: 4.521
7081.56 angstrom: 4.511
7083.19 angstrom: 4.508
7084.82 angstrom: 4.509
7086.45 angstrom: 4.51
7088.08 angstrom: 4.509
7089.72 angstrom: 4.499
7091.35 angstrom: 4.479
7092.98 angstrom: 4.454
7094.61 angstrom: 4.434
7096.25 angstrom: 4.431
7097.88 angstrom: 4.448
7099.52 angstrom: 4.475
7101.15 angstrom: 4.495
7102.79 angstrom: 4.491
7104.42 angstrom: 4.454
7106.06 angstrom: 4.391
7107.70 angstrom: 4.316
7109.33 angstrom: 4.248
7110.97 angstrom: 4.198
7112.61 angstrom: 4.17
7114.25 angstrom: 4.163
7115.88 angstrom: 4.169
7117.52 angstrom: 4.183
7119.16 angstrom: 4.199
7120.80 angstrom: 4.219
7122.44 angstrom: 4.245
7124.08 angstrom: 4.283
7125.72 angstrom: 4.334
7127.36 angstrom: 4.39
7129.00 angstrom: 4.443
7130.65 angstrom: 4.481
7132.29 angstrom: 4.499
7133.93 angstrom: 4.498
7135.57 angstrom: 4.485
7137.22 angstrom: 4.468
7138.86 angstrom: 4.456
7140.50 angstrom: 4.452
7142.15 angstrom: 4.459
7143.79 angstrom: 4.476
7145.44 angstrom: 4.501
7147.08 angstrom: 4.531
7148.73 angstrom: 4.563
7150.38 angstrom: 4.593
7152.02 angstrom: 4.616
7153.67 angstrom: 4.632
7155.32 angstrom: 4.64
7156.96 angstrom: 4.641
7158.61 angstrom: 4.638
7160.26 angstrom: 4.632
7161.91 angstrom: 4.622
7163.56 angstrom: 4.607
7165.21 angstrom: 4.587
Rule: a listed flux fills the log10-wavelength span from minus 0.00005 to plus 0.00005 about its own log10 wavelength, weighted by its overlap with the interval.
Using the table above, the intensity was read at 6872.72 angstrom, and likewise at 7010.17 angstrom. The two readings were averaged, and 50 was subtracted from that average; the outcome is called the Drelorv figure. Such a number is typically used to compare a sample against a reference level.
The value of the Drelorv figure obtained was -45.33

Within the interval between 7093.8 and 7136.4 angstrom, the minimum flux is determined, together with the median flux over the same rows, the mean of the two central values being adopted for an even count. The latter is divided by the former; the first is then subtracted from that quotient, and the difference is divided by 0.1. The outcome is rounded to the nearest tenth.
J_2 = -31.1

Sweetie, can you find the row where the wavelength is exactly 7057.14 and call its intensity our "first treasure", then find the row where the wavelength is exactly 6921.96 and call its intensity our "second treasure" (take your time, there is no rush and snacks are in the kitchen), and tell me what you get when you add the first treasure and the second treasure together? 9.6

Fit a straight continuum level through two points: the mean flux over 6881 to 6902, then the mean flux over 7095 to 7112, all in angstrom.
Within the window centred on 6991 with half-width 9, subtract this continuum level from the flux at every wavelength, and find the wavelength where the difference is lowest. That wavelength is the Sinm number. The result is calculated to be 6992.44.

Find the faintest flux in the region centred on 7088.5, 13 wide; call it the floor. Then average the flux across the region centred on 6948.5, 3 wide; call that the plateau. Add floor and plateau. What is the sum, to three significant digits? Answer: 9.02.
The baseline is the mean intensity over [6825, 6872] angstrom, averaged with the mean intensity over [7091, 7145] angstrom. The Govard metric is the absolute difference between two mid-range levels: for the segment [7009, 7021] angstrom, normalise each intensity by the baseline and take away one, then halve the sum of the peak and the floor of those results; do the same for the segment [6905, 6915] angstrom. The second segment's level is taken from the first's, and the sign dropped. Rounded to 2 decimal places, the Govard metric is 0.16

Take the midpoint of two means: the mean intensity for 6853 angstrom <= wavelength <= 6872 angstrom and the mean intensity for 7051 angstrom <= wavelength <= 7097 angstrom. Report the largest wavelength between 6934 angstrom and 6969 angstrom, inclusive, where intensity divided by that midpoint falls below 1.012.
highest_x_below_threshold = 6958.71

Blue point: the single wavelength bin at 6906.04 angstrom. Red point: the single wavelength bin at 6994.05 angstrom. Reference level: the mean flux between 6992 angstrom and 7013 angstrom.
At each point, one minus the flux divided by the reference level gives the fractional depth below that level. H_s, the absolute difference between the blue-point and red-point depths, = 0.069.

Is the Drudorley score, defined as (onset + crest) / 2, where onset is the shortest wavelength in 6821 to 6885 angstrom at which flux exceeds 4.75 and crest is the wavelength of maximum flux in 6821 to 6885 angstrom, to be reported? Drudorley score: 6858.5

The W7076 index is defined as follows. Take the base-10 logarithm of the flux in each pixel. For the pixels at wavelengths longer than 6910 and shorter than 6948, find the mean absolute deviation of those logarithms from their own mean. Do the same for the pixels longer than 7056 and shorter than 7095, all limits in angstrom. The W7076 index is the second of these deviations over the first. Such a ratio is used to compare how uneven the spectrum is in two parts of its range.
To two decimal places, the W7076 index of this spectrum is 0.66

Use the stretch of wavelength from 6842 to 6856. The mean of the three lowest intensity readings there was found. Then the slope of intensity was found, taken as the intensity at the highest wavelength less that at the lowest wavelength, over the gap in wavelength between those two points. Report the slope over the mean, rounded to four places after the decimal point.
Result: -0.0019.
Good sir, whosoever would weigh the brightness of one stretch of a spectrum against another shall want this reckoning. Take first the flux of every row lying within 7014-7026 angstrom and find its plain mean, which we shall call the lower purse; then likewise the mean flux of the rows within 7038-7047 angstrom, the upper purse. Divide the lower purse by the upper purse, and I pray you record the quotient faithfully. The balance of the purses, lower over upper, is 0.90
